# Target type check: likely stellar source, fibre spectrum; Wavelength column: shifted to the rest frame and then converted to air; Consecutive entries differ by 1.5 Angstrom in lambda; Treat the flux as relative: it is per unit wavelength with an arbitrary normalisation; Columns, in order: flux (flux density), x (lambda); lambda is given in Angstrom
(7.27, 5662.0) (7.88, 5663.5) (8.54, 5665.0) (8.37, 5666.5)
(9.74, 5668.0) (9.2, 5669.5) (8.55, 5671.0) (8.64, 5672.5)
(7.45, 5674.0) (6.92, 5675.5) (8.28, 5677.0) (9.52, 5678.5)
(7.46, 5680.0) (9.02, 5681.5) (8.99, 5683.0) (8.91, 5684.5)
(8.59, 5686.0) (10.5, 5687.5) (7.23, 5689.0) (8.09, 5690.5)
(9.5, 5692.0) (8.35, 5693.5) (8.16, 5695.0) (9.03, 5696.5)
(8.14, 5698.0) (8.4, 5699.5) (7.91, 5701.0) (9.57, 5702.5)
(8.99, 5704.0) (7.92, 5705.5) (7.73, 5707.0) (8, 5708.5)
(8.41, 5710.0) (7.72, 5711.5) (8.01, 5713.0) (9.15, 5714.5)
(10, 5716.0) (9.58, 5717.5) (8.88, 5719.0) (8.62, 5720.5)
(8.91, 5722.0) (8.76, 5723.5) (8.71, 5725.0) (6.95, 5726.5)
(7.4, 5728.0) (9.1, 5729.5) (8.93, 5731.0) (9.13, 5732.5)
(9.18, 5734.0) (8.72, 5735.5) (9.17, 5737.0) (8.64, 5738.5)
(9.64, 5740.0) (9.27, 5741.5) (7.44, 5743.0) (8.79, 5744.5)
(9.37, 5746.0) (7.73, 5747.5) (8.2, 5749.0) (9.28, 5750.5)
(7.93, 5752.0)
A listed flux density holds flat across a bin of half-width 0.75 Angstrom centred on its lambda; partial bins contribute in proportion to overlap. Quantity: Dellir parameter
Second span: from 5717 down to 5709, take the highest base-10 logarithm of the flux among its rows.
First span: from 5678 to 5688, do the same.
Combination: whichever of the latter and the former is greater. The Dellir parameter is 1.02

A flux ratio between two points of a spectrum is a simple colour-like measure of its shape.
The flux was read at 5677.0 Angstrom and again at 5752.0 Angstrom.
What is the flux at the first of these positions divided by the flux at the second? 1.04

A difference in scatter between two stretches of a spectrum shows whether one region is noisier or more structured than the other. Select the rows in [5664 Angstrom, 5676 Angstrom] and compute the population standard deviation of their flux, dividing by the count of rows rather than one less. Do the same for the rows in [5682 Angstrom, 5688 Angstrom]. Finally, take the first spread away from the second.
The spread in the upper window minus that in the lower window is -0.1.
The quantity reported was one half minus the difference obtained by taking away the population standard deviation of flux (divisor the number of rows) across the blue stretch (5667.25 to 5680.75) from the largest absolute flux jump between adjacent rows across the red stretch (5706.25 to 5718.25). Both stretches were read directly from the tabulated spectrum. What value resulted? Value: 0.3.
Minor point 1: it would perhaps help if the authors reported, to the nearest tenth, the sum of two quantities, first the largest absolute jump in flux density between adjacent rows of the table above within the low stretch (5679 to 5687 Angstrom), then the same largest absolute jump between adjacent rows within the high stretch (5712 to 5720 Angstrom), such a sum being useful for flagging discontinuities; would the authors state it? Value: 2.7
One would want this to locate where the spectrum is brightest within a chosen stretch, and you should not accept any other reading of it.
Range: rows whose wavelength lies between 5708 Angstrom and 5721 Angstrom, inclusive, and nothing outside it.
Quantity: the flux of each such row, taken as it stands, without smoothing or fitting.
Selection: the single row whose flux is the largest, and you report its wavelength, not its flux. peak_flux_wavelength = 5716.0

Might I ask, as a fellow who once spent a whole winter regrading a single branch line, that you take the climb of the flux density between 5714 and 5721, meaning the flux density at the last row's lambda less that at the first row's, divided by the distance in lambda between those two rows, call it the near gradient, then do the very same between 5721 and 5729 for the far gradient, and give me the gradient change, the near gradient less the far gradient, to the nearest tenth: 0.2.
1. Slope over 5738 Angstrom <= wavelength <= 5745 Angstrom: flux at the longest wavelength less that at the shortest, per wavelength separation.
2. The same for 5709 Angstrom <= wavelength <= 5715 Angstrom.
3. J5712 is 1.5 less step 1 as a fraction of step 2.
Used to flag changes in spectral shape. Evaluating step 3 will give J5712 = 1.3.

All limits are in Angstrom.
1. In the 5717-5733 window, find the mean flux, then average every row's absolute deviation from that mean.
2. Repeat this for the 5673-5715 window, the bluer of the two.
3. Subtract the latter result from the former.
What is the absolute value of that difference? 0.12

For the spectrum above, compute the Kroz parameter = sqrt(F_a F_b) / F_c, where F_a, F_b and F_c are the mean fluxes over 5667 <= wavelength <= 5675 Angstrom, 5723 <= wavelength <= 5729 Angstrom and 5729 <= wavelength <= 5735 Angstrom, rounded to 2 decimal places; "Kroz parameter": 0.92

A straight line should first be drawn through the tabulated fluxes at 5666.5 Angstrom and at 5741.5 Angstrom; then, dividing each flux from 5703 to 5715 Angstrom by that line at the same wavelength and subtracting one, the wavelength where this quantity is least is 5711.5 Angstrom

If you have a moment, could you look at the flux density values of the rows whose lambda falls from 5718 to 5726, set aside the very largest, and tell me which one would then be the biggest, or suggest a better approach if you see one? 8.88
